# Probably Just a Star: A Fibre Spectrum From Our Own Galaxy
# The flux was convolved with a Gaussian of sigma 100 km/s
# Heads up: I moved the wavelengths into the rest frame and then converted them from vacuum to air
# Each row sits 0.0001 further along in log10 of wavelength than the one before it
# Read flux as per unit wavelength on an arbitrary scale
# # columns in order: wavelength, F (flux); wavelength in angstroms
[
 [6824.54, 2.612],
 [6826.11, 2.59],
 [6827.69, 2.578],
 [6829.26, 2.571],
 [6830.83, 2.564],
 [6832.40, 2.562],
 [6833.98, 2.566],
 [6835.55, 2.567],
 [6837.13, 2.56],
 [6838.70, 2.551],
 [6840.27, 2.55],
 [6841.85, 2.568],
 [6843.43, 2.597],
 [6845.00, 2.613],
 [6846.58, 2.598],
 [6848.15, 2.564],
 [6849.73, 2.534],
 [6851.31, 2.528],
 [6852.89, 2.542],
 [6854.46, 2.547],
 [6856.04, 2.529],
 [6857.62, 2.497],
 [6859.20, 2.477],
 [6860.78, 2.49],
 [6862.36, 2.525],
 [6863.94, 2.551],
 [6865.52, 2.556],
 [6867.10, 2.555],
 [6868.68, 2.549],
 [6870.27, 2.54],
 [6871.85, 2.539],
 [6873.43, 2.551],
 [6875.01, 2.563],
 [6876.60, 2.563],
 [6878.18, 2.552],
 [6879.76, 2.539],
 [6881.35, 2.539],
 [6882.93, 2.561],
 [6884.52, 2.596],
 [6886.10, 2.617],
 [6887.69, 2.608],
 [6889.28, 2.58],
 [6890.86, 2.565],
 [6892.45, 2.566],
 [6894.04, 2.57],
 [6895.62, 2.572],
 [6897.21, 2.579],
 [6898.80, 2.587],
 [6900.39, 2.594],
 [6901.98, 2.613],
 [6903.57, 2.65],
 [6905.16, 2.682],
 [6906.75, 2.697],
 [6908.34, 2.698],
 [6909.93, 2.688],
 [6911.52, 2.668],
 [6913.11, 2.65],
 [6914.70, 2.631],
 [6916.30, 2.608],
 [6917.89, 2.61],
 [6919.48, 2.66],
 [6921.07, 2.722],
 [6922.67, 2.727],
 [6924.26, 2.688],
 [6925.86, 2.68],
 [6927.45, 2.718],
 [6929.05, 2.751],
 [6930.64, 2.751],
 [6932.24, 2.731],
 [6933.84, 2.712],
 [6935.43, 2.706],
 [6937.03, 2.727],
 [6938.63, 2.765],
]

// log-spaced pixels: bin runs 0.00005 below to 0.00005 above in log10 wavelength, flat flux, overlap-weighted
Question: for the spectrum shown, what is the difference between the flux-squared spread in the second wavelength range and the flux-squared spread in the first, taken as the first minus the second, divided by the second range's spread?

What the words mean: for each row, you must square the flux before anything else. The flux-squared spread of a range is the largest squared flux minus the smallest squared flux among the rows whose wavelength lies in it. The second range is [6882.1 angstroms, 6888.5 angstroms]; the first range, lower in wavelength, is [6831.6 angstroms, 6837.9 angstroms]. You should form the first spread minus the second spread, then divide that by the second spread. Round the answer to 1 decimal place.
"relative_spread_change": -0.9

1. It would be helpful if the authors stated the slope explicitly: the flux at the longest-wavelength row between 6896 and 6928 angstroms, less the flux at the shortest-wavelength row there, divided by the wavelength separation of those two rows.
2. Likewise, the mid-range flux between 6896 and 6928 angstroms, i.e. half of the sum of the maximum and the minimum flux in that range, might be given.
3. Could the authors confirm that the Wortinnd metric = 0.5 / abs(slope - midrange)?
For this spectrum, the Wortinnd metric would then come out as 0.189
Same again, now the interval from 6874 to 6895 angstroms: 0.194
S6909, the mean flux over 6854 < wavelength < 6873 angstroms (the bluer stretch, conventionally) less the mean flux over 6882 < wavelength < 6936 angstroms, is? -0.12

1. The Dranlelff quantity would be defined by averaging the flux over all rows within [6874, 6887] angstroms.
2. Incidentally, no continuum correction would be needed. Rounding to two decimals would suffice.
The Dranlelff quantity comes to 2.57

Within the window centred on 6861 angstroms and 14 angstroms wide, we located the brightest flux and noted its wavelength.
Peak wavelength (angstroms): 6865.52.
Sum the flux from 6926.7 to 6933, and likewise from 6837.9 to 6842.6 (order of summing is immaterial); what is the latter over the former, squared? 0.49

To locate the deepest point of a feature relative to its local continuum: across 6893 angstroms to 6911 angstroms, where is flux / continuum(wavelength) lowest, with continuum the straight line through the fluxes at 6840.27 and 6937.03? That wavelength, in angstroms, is 6895.62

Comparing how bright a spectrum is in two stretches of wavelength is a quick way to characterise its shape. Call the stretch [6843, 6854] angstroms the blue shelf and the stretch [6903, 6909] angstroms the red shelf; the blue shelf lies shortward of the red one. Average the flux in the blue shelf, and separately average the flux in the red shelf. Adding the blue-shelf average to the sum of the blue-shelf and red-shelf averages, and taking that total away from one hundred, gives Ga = 92.18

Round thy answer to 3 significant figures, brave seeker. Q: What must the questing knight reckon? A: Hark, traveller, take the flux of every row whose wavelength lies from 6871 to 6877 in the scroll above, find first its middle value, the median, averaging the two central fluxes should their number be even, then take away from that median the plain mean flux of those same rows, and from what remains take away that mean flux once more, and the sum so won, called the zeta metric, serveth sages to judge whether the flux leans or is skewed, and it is -2.55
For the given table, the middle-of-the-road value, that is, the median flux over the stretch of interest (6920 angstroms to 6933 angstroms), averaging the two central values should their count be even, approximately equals 2.72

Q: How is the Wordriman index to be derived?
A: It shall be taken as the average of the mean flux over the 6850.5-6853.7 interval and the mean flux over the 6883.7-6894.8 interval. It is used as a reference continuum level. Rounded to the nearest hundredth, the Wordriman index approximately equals 2.56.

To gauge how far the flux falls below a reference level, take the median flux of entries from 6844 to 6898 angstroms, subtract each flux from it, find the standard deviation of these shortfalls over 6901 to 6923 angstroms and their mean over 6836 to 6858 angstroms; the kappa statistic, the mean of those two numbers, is 0.018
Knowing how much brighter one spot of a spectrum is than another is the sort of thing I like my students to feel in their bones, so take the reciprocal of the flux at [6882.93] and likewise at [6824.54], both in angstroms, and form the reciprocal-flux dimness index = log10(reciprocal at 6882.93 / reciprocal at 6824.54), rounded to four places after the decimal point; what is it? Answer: 0.0086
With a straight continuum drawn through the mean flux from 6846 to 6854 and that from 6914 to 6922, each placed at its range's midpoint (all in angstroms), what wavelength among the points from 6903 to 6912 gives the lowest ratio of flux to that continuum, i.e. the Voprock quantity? 6903.57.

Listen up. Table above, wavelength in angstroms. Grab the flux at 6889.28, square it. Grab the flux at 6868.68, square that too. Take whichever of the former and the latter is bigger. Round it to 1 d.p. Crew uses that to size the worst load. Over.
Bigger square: 6.7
